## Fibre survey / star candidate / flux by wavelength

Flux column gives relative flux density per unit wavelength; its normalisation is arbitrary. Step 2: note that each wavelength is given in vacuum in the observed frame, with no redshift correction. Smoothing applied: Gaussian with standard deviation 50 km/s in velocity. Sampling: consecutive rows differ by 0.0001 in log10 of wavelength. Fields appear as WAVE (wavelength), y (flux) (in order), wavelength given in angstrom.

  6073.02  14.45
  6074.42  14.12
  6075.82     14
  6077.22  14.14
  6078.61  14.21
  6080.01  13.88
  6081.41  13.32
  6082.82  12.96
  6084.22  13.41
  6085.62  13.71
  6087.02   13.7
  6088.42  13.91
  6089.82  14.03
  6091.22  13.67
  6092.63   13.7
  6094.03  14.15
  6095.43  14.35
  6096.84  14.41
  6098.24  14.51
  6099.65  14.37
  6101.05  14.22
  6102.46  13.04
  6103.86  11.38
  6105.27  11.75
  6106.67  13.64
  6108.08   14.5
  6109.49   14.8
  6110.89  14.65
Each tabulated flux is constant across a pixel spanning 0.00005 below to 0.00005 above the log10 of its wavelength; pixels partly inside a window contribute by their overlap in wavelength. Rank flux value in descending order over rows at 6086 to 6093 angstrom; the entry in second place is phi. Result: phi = 13.91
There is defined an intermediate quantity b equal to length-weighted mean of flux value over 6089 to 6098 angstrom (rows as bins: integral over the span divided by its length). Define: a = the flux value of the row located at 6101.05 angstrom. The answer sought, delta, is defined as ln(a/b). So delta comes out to 0.01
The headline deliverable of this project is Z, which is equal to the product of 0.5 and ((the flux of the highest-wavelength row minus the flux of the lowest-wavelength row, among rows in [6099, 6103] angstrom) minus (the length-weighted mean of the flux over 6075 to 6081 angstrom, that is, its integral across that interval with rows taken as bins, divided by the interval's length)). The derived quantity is -7.7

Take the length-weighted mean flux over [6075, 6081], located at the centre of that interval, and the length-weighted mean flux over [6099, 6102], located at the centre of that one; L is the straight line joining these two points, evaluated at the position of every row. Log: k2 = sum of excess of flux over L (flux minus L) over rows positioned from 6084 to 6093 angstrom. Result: -2.6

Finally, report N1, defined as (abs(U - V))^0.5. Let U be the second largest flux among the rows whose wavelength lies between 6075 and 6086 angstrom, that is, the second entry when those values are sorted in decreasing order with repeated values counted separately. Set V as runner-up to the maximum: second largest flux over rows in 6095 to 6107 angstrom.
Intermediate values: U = 14.14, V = 14.41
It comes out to 0.52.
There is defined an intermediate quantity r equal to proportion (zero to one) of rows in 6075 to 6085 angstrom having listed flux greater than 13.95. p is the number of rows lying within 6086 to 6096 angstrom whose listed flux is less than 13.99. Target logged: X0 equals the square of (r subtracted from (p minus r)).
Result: 9.9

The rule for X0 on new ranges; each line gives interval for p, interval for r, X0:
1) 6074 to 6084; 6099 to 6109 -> 4.6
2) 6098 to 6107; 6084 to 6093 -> 13.8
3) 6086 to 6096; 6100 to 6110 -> 9.9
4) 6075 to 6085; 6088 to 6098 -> 8.2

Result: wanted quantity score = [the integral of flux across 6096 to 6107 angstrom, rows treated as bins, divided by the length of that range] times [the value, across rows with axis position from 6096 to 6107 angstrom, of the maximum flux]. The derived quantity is 195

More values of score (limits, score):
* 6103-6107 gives 166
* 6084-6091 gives 193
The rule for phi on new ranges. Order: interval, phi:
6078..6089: 13.91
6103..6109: 13.64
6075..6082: 14.14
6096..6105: 14.41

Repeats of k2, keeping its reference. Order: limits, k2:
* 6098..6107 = -6.5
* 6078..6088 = -3.3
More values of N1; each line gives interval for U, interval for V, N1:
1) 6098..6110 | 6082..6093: 0.77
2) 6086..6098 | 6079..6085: 0.97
